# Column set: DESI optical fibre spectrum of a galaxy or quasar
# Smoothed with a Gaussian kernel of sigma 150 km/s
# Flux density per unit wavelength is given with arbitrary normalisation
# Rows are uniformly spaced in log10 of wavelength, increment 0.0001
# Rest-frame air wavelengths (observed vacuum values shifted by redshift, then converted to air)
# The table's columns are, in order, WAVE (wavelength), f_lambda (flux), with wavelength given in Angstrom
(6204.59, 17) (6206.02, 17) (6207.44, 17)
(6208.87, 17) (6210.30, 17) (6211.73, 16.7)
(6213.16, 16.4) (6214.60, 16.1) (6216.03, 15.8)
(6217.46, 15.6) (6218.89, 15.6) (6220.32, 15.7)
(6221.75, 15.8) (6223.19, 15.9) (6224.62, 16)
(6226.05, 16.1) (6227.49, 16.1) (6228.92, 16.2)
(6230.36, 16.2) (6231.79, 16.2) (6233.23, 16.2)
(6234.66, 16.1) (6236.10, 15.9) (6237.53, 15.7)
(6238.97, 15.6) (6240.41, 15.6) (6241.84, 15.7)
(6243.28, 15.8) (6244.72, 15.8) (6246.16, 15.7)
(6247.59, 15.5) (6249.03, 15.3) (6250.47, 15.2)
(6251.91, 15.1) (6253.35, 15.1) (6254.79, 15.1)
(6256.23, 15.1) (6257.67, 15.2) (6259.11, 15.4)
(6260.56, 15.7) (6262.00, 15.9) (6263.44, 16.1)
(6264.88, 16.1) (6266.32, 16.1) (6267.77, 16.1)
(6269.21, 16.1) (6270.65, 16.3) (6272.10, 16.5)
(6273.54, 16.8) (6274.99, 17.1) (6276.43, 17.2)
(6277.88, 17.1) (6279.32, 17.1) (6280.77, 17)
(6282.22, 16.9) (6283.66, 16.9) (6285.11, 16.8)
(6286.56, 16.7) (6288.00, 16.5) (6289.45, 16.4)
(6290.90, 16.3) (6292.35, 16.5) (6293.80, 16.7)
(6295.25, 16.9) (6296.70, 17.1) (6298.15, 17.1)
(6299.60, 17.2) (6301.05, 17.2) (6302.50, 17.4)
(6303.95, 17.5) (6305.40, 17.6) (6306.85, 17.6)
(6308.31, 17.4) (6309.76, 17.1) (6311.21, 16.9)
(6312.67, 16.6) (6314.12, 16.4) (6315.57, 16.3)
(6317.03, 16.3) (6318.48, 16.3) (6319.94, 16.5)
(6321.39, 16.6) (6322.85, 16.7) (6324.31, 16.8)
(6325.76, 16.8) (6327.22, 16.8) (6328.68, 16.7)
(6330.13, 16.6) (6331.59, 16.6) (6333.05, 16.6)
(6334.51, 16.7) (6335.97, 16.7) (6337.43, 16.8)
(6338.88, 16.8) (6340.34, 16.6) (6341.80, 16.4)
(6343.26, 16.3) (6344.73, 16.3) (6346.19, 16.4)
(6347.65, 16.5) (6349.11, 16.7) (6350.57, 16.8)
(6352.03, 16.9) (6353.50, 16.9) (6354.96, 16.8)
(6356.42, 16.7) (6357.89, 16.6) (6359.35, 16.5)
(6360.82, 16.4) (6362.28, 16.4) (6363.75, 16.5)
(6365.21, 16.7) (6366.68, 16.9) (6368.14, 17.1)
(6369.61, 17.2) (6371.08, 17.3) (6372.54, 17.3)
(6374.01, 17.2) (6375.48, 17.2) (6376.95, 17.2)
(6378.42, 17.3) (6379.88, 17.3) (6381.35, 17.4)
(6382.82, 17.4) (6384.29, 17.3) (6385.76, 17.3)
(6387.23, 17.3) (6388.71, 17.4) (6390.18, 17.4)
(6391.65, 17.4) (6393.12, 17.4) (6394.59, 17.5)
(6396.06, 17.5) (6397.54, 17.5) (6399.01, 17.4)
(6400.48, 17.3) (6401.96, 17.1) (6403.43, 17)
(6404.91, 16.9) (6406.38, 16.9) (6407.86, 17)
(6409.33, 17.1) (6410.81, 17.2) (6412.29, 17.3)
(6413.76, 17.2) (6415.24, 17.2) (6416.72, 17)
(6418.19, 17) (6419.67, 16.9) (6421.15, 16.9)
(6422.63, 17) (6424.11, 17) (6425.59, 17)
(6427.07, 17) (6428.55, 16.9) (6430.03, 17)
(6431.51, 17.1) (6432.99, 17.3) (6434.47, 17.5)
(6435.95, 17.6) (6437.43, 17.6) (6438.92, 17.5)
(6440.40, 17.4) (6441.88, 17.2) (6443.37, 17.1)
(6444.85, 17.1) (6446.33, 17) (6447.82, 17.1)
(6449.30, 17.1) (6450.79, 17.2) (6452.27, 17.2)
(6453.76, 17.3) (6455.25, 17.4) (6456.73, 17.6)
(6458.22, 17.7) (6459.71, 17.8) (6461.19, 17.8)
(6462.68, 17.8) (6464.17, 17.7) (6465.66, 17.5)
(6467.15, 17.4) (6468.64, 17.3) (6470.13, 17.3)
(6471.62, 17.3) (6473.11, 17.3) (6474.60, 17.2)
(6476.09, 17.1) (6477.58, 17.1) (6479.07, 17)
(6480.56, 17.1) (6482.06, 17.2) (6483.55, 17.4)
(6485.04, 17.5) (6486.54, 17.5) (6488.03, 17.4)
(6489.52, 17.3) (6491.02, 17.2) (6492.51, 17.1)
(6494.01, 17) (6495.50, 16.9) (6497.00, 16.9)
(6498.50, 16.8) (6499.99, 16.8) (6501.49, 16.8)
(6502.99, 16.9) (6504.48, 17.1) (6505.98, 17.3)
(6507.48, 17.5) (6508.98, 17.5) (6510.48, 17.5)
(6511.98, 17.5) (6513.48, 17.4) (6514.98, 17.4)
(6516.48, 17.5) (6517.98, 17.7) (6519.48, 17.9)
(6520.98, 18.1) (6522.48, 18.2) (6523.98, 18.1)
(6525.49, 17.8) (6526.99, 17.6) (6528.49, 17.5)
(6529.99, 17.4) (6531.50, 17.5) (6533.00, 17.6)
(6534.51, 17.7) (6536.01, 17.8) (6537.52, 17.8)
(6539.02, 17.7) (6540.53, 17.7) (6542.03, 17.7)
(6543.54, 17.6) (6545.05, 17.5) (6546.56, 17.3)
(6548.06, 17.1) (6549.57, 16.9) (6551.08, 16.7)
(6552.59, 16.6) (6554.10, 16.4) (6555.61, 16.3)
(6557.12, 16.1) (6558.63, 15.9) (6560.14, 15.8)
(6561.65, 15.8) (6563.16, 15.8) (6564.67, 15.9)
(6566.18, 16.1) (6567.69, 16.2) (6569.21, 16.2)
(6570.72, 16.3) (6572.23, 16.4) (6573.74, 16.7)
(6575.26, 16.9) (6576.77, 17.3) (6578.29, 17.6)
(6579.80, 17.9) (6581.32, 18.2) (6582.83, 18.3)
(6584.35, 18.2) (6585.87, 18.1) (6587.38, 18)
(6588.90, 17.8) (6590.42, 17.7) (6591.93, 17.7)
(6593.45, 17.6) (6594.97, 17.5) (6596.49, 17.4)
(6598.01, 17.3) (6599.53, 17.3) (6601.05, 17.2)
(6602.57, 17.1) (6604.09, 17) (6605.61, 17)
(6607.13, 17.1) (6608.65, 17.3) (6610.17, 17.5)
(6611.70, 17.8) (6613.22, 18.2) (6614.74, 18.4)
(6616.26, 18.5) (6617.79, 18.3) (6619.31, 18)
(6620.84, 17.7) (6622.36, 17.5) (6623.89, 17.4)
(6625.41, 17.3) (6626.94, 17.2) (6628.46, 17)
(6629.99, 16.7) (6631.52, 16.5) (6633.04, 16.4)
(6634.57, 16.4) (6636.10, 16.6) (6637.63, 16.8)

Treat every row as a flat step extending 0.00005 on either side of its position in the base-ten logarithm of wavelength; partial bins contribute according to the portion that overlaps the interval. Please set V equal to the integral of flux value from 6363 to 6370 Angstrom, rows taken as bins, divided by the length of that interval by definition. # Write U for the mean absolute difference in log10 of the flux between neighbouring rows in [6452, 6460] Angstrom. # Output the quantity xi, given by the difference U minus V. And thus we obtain -16.9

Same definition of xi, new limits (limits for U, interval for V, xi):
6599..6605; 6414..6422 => -17.0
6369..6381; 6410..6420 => -17.1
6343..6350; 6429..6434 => -17.1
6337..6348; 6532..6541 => -17.7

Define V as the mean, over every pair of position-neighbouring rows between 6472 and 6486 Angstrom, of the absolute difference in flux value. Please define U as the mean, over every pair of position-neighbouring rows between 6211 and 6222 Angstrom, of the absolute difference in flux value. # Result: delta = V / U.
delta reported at 0.5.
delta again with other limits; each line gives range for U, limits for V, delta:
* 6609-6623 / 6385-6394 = 0.1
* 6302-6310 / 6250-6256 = 0.2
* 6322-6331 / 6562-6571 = 1.7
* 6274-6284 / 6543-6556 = 2.4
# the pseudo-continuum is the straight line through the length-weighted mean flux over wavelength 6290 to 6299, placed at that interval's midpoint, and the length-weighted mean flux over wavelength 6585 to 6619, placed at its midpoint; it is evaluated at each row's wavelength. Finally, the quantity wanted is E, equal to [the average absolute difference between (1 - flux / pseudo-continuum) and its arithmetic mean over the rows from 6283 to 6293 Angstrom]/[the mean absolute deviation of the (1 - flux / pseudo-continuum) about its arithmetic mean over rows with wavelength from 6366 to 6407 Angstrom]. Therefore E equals 1.4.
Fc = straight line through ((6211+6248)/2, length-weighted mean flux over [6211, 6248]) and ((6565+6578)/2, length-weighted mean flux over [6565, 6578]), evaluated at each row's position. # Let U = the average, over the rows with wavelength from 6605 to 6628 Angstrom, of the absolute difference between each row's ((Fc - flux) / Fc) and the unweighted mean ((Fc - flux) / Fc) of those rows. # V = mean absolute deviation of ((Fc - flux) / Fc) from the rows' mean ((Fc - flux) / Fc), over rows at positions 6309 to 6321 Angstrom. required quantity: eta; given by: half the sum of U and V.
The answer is 0.020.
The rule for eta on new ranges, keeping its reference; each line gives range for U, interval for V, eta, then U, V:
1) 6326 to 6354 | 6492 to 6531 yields 0.014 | 0.009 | 0.0193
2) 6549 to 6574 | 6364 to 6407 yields 0.013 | 0.017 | 0.0095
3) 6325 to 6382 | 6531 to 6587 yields 0.029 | 0.015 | 0.0439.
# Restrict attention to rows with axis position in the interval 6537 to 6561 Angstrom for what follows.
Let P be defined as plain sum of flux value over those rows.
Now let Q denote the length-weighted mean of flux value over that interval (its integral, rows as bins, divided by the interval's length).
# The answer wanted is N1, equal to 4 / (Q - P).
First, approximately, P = 271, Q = 16.9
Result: -0.016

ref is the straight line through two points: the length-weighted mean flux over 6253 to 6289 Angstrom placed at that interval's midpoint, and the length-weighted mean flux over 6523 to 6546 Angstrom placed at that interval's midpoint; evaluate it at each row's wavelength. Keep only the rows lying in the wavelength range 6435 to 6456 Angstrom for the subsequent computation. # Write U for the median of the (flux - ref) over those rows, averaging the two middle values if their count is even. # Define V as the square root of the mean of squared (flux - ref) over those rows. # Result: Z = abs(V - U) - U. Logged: 0.2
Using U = 0.00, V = 0.2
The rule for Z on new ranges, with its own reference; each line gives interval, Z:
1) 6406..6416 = -0.2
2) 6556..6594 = 3.2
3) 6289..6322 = -0.2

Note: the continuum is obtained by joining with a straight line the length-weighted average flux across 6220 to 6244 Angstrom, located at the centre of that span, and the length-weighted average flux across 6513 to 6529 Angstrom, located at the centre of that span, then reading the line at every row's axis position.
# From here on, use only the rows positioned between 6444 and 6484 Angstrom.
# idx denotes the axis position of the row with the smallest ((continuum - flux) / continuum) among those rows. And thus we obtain 6459.71 Angstrom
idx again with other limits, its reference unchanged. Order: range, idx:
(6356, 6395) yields 6394.59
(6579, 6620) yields 6582.83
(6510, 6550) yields 6522.48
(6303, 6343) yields 6305.40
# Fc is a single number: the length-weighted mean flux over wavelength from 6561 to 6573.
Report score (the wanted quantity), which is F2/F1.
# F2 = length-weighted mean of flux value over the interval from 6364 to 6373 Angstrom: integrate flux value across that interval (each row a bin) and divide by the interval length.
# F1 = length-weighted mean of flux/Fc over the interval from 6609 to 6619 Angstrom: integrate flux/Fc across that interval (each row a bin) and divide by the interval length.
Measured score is 15.2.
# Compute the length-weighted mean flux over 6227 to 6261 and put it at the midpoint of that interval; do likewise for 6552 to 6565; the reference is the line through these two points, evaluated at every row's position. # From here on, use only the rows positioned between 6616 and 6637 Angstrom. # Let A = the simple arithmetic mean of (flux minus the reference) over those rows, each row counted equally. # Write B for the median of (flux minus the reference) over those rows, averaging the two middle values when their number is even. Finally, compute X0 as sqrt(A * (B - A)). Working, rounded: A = 1.09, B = 1.09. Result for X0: 0.00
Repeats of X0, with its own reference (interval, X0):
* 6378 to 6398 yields 0.13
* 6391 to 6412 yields 0.15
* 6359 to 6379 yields 0.48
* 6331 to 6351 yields 0.15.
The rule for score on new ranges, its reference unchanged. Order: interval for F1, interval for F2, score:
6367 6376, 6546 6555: 15.7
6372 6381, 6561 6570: 14.9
